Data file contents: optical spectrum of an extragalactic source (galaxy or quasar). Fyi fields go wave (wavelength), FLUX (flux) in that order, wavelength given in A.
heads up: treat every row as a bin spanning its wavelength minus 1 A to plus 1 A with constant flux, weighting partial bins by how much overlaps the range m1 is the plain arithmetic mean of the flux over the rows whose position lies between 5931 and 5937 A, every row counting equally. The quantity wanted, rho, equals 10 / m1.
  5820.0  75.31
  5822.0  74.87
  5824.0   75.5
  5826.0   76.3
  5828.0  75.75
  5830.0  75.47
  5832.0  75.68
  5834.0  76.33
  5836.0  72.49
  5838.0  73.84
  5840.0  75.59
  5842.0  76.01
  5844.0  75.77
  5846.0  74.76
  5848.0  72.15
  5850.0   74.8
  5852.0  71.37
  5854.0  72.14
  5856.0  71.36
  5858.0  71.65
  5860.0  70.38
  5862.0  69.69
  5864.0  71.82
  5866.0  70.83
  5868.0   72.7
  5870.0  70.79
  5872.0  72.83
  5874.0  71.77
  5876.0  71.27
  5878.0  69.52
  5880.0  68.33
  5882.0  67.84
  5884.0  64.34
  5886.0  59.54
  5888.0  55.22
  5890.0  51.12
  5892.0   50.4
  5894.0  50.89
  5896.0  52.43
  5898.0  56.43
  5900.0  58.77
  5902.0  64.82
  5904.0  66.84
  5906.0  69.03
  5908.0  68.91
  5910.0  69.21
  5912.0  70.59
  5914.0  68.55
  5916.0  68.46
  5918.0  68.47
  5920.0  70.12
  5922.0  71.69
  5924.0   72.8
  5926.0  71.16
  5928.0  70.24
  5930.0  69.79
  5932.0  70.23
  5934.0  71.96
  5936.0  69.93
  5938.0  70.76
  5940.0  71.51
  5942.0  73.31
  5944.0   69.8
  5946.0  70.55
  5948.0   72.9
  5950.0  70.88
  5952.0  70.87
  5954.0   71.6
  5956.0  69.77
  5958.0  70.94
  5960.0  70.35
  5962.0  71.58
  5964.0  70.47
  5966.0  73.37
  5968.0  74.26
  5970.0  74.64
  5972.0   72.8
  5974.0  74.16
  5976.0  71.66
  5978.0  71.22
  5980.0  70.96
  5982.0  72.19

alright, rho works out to 0.141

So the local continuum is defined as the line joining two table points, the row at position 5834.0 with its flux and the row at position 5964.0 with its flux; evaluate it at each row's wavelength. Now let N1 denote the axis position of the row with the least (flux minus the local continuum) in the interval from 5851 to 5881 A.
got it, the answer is 5880.0 A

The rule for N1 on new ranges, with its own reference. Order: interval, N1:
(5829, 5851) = 5836.0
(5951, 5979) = 5956.0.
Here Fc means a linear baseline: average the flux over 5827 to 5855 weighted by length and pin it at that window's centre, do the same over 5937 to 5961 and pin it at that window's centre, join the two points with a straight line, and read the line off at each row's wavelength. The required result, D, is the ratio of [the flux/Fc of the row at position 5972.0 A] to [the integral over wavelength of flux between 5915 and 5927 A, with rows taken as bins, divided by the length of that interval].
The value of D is 0.0147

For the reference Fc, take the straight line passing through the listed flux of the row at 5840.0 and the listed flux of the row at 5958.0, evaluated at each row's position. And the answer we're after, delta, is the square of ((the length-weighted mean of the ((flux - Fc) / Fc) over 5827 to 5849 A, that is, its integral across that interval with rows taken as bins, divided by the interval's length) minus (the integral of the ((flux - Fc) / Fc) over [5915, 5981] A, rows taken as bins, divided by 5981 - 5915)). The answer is 0.000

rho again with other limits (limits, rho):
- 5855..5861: 0.141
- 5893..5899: 0.188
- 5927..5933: 0.143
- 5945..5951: 0.140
